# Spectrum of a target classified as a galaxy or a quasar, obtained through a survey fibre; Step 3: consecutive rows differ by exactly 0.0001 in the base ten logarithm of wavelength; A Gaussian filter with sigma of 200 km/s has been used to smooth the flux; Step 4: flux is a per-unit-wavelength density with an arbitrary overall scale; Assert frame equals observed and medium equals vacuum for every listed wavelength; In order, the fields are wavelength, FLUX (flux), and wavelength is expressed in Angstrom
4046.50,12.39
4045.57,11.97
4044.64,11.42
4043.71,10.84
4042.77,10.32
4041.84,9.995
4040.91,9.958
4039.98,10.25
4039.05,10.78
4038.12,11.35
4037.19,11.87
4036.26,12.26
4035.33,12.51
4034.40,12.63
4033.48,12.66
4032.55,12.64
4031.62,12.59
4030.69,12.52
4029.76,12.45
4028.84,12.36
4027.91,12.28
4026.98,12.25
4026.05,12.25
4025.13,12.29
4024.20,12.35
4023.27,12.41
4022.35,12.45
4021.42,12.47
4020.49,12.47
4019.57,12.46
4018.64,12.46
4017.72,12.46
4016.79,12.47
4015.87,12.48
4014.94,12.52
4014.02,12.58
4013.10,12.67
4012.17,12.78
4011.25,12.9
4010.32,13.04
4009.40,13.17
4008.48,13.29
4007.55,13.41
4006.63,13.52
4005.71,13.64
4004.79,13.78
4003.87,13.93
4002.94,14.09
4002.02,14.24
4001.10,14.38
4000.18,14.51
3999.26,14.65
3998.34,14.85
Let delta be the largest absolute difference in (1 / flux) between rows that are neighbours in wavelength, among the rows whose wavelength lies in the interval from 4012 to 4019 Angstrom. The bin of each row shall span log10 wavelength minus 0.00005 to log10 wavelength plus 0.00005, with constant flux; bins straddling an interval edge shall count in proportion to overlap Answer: 0.0007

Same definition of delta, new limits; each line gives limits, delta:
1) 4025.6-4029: 0.0005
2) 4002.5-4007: 0.0008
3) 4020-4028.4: 0.0004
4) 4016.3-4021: 0.0001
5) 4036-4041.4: 0.0048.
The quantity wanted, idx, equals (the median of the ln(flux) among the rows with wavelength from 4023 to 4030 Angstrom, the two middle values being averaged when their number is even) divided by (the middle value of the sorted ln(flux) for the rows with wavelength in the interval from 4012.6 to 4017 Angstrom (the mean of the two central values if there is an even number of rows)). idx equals 0.99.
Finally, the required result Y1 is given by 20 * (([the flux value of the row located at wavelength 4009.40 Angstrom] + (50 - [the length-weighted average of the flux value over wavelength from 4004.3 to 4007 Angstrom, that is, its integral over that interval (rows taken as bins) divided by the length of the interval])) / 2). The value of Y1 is 495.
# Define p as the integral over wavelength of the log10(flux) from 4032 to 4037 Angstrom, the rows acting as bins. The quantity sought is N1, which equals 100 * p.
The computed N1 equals 549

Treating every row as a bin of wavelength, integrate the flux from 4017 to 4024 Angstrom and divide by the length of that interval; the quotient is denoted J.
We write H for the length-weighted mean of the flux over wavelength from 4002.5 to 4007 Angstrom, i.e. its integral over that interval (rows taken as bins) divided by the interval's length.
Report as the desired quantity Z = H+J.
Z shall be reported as 26.2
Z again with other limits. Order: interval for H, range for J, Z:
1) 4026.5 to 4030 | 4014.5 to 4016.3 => 24.8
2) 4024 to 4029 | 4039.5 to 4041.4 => 22.4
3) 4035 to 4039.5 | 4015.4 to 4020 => 24.2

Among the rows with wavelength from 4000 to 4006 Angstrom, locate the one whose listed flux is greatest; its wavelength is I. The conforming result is 4000.18 Angstrom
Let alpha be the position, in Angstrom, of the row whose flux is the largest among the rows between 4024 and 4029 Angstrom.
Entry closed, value 4028.84 Angstrom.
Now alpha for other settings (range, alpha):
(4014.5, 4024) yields 4014.94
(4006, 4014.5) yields 4006.63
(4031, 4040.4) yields 4033.48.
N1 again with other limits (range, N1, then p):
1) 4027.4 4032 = 503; 5.03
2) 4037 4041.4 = 454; 4.54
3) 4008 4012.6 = 513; 5.13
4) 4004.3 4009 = 532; 5.32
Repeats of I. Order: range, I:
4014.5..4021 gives 4014.94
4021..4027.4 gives 4021.42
